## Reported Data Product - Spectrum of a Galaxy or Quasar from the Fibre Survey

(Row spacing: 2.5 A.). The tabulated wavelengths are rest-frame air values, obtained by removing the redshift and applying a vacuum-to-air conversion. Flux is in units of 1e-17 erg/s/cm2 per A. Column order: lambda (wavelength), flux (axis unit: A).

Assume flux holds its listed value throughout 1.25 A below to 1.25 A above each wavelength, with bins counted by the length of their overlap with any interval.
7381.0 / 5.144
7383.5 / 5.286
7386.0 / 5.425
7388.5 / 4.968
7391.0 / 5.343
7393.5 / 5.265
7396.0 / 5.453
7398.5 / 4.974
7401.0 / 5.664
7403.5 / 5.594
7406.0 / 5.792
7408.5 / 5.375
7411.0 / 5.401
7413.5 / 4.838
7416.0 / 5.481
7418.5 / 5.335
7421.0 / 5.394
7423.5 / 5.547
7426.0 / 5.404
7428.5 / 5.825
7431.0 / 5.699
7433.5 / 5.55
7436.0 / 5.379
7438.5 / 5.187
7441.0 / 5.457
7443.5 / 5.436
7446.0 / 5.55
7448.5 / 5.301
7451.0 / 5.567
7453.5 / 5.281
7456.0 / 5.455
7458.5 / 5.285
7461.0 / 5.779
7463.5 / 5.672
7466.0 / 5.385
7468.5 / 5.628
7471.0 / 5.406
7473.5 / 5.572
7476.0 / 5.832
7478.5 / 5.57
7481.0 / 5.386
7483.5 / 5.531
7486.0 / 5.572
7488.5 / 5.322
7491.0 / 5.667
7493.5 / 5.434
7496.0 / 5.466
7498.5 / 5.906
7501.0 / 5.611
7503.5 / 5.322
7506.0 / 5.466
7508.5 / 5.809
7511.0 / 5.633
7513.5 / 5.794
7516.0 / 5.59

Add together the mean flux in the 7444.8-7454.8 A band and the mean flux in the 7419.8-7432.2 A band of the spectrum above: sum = 11.0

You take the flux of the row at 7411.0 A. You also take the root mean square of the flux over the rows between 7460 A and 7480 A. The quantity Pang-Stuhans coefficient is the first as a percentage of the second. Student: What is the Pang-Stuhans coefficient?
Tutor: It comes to 96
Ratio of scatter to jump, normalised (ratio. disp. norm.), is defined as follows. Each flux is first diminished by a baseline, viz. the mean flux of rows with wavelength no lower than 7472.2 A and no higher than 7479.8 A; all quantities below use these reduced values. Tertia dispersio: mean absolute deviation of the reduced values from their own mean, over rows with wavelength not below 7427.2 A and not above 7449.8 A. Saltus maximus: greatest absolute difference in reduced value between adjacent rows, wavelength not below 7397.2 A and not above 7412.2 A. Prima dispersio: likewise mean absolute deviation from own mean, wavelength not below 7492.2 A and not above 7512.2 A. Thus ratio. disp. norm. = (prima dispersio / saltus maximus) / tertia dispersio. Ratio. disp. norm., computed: 1.5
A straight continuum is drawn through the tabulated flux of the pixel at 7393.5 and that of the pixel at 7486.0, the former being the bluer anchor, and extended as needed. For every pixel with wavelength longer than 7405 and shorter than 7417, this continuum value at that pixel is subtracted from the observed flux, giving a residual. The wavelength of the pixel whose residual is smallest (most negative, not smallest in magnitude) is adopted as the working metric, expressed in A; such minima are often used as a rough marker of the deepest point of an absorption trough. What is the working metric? 7413.5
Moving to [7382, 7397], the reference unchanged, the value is 7388.5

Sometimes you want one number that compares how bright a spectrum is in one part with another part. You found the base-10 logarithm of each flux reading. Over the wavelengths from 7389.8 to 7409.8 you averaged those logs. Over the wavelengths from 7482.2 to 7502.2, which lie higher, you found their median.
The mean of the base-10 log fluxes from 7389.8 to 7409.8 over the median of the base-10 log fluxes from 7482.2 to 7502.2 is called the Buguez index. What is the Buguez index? 0.987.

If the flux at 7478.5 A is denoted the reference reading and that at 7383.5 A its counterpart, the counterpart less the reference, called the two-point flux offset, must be -0.28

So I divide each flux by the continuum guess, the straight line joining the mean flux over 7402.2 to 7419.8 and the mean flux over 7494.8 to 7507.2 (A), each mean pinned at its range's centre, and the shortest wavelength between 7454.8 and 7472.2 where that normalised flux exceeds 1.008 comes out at 7461.0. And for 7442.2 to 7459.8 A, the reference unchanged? 7446.0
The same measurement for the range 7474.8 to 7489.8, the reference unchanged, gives 7476.0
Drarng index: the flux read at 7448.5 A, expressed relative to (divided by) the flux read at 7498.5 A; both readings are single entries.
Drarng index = 0.90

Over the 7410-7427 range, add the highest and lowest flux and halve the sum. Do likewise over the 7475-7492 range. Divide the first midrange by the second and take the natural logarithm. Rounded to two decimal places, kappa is -0.07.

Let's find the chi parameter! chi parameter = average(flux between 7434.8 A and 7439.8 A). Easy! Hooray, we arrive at 5.28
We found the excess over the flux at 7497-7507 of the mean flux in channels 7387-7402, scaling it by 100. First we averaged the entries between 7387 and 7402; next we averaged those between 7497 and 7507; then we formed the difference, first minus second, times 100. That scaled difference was -30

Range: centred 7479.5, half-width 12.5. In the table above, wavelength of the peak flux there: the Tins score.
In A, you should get 7476.0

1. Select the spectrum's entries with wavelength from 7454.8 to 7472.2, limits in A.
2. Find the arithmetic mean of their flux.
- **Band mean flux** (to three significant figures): 5.52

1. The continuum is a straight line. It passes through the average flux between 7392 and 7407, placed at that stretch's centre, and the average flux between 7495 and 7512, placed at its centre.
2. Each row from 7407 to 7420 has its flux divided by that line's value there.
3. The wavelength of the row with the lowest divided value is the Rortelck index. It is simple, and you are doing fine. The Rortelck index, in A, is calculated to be 7413.5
